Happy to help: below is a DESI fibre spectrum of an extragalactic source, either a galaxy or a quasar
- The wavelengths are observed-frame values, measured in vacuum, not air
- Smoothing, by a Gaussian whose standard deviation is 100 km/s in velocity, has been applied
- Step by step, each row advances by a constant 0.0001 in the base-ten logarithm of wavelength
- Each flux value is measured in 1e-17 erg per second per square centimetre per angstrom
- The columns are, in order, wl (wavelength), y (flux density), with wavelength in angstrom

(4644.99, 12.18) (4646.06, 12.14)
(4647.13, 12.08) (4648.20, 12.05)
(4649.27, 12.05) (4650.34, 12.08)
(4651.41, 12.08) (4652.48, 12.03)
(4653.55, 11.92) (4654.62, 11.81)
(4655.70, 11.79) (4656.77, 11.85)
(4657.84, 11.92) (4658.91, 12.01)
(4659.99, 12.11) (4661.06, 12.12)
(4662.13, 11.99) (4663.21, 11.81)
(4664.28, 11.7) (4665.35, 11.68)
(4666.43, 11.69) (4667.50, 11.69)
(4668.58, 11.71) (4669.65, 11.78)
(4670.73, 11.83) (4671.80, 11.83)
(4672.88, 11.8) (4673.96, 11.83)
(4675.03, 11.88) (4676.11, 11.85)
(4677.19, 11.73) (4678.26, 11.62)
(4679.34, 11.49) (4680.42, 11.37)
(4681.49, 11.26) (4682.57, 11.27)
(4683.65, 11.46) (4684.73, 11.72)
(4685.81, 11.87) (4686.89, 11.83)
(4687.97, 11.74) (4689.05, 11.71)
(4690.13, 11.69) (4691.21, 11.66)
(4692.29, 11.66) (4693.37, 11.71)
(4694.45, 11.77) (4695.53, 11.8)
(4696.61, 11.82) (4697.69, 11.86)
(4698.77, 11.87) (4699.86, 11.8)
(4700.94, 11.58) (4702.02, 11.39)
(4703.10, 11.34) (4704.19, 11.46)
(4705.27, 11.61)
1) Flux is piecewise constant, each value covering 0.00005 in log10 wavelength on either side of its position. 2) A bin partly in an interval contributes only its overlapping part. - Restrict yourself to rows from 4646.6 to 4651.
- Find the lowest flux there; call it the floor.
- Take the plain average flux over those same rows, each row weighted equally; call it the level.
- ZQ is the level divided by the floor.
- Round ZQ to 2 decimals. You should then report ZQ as 1.00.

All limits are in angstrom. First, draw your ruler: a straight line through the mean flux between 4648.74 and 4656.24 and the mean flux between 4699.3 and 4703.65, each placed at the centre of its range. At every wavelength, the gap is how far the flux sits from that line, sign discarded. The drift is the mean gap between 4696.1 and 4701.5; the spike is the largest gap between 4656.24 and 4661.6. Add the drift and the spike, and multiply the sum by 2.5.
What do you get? 1.2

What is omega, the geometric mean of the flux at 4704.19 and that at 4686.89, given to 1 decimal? 11.6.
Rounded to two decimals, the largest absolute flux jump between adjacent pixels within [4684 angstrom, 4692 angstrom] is 0.15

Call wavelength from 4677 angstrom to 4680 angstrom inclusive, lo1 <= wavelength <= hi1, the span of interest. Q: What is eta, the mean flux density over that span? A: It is 11.6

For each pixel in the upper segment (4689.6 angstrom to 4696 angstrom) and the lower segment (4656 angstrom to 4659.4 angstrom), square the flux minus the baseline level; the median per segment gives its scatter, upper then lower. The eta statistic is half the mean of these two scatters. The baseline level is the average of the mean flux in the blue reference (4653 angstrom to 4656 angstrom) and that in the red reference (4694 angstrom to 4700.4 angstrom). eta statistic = 0.006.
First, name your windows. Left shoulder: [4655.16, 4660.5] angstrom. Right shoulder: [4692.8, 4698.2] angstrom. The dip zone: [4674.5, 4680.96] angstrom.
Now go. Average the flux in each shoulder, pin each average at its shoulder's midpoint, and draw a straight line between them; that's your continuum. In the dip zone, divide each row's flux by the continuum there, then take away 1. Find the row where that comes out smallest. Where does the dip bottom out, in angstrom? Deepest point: 4680.42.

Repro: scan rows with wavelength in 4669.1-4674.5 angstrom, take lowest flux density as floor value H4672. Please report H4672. 11.78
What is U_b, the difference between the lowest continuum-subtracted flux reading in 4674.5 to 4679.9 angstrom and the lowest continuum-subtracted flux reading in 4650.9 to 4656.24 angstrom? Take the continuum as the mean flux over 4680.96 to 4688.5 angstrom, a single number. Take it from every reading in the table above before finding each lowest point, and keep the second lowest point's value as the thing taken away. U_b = -0.30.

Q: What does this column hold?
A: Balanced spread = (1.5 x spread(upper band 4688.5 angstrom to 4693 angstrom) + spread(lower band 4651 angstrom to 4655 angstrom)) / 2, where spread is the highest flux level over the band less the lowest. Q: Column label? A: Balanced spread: 0.17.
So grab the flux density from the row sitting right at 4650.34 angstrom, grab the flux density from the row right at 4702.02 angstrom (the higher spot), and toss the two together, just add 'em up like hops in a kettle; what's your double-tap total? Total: 23.5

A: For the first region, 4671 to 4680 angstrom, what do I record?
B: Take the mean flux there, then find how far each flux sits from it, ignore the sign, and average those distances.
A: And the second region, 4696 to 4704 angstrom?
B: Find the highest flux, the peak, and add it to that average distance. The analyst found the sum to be 12.0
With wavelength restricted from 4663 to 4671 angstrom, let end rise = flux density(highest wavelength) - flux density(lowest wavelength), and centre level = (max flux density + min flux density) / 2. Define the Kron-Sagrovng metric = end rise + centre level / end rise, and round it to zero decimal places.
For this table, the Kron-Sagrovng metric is 588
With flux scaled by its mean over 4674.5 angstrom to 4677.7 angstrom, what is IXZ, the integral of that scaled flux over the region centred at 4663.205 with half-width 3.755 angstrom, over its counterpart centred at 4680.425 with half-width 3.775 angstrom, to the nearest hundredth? 1.03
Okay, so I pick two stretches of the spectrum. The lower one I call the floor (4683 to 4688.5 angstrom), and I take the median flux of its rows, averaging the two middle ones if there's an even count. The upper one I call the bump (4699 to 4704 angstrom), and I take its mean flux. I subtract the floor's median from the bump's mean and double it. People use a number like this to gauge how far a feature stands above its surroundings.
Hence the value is -0.4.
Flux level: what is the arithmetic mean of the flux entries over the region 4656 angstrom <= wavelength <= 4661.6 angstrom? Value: 12.0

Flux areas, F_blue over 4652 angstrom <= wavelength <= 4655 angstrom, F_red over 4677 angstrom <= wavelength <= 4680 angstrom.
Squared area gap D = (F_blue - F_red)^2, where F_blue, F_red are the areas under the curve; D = 1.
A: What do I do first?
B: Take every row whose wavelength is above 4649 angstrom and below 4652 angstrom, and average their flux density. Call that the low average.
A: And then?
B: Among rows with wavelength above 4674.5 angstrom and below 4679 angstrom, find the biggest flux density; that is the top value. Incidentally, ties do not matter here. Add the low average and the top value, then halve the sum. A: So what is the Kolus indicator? 11.98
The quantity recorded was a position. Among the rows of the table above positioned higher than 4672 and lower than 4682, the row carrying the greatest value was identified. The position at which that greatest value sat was 4675.03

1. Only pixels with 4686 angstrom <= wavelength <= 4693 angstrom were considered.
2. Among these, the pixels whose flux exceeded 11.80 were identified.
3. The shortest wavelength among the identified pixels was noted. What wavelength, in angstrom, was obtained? 4686.89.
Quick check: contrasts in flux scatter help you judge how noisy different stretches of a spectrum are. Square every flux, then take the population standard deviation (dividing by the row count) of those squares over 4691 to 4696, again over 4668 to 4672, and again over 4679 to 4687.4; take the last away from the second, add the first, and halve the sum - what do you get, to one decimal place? -1.4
